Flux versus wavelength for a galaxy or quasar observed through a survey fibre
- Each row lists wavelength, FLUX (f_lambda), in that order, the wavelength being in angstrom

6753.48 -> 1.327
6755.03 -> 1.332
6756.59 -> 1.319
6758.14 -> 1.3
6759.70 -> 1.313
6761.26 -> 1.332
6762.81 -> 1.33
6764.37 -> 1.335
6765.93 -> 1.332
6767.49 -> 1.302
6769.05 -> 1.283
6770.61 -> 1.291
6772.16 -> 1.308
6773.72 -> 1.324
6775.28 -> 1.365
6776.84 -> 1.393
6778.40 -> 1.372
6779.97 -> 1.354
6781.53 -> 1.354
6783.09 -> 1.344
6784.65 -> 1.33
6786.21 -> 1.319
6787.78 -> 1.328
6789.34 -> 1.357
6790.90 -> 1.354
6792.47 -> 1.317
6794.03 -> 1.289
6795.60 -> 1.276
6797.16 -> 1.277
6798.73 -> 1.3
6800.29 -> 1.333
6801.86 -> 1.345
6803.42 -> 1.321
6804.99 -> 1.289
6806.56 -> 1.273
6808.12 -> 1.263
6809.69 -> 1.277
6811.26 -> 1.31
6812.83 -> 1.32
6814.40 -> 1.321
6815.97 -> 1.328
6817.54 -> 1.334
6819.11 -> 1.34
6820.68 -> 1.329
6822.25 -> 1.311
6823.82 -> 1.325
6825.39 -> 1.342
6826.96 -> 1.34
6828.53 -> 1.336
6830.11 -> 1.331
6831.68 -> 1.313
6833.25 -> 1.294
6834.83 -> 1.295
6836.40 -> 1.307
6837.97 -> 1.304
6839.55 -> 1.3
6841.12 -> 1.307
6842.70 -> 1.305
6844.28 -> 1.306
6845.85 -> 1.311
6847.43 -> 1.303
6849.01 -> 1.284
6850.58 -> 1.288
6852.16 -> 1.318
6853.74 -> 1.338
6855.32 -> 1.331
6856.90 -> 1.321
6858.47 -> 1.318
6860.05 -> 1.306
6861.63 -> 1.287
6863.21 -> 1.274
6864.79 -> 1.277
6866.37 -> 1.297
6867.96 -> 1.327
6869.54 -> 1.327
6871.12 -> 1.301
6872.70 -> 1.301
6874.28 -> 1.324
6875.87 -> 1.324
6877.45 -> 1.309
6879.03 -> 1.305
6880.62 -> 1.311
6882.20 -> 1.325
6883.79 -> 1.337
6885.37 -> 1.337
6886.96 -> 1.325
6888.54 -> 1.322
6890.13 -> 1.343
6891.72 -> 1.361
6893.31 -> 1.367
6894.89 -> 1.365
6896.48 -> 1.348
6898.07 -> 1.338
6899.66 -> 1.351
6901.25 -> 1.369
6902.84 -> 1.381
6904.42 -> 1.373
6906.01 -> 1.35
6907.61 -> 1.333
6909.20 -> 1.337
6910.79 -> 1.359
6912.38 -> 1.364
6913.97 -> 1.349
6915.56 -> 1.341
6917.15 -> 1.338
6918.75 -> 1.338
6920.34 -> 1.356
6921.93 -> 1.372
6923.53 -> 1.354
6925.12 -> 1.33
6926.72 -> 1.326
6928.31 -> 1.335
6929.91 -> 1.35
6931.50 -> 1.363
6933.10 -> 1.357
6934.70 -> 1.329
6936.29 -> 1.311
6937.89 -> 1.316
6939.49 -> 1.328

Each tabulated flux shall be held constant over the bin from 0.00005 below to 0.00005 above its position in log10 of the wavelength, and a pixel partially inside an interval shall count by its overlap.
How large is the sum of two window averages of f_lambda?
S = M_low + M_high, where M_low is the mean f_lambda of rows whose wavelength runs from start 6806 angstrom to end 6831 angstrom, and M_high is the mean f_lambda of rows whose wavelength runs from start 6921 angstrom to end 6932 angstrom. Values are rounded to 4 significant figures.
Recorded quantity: 2.665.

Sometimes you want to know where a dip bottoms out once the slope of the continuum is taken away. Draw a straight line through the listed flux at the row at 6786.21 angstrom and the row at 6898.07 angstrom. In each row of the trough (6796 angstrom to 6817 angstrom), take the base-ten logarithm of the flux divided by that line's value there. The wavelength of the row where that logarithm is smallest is 6808.12 angstrom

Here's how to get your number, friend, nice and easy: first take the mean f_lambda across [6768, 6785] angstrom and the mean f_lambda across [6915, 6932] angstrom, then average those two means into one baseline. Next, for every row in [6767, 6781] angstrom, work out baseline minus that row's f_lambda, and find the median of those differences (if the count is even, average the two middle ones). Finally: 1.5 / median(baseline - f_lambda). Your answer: 84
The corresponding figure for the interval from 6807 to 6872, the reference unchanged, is 49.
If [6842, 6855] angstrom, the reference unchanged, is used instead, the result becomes 41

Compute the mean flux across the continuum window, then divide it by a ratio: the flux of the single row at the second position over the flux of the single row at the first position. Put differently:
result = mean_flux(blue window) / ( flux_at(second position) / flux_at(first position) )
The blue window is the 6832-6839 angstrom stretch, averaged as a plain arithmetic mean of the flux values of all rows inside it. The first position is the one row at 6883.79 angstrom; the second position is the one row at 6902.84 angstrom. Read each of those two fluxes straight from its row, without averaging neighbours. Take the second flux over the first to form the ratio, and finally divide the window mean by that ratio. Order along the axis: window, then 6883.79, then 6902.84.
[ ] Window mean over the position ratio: 1.26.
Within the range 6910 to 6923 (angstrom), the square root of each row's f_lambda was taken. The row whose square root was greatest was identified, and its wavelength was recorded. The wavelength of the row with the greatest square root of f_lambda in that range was 6921.93 angstrom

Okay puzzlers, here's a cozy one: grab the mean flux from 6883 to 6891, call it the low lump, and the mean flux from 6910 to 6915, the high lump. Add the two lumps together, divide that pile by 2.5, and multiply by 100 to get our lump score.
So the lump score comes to 108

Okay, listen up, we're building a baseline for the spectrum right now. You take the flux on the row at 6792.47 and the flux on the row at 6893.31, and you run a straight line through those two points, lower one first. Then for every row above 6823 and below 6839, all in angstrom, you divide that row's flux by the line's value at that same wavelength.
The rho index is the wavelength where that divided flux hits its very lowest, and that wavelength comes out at 6833.25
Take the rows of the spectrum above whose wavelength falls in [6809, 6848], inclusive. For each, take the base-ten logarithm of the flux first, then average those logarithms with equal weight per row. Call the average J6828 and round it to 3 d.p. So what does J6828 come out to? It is 0.119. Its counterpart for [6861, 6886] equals 0.117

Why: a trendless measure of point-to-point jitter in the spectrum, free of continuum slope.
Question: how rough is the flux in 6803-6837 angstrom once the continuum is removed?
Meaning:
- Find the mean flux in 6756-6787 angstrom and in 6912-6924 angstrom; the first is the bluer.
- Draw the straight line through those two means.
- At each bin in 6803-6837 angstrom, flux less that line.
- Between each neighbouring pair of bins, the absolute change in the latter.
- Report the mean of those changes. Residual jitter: 0.0122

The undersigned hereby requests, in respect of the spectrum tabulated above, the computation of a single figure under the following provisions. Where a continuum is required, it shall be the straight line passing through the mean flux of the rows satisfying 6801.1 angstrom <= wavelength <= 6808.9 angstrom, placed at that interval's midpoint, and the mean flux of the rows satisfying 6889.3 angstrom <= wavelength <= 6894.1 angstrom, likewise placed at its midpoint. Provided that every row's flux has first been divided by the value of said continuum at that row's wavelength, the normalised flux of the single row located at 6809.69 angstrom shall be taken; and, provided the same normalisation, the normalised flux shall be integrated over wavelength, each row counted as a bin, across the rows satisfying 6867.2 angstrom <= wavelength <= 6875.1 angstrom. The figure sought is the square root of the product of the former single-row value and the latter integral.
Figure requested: 2.76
